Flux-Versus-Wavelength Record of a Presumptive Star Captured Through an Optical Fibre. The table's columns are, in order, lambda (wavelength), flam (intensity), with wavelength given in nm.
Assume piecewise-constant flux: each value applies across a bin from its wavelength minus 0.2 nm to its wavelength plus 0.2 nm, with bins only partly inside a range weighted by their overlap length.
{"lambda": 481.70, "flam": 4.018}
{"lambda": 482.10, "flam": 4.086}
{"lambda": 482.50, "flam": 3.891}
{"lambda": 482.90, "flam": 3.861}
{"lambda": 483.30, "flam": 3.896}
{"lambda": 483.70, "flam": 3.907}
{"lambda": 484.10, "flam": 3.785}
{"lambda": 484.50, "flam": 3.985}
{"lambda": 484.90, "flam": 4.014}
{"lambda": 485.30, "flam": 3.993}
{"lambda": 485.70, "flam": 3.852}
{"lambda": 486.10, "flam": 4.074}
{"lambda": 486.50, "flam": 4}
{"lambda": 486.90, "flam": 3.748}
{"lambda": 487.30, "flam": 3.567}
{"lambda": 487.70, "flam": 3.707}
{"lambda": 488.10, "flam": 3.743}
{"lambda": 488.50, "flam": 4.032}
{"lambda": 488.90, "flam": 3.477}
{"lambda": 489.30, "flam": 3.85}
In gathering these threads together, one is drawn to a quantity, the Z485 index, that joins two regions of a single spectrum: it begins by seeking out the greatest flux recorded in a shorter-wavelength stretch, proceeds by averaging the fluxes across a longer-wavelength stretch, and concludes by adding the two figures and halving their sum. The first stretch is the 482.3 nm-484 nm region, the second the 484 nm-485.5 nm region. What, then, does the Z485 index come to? 3.93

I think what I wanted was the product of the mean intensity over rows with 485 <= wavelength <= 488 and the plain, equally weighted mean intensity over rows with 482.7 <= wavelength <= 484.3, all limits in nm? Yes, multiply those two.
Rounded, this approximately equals 14.9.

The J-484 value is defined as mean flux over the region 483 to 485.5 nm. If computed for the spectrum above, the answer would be 3.93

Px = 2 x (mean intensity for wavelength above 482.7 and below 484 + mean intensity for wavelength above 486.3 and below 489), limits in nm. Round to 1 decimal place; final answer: 15.3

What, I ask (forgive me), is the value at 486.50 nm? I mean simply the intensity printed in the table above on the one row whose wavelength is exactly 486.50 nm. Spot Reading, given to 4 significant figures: 4.000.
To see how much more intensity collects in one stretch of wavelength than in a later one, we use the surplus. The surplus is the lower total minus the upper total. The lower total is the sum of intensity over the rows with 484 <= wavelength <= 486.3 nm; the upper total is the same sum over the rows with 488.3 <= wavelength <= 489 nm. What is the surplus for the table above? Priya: 16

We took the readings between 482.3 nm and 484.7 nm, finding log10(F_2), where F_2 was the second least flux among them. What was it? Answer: 0.587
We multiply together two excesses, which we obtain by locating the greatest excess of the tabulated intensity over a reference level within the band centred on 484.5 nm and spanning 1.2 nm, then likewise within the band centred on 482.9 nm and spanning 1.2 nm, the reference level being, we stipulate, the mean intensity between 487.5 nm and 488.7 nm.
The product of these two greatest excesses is 0.013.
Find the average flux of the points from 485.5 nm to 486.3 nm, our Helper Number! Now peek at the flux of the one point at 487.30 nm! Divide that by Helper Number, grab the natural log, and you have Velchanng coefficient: -0.11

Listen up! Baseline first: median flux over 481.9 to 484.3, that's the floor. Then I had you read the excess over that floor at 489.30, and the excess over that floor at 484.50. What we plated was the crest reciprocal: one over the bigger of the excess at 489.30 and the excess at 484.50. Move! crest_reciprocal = 11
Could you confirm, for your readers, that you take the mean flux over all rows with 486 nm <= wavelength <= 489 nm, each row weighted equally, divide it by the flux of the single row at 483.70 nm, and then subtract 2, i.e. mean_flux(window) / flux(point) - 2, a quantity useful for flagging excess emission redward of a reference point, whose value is -1.03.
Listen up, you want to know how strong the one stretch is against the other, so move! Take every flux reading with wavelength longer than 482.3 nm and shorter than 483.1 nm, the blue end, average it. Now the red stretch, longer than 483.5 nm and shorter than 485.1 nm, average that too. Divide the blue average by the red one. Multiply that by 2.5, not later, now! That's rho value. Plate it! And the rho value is 2.47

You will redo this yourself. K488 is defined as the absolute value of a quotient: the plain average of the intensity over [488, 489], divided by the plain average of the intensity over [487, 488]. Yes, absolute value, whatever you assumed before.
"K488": 1.03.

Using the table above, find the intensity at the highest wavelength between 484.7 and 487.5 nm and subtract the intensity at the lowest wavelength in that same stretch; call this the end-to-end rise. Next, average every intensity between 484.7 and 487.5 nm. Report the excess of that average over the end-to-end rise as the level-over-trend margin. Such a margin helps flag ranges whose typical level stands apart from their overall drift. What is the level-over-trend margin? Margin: 4.34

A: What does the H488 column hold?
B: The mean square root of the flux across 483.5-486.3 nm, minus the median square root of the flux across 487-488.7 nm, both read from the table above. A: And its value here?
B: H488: 0.056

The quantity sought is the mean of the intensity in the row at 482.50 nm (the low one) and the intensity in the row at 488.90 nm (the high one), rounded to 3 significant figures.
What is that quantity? 3.68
